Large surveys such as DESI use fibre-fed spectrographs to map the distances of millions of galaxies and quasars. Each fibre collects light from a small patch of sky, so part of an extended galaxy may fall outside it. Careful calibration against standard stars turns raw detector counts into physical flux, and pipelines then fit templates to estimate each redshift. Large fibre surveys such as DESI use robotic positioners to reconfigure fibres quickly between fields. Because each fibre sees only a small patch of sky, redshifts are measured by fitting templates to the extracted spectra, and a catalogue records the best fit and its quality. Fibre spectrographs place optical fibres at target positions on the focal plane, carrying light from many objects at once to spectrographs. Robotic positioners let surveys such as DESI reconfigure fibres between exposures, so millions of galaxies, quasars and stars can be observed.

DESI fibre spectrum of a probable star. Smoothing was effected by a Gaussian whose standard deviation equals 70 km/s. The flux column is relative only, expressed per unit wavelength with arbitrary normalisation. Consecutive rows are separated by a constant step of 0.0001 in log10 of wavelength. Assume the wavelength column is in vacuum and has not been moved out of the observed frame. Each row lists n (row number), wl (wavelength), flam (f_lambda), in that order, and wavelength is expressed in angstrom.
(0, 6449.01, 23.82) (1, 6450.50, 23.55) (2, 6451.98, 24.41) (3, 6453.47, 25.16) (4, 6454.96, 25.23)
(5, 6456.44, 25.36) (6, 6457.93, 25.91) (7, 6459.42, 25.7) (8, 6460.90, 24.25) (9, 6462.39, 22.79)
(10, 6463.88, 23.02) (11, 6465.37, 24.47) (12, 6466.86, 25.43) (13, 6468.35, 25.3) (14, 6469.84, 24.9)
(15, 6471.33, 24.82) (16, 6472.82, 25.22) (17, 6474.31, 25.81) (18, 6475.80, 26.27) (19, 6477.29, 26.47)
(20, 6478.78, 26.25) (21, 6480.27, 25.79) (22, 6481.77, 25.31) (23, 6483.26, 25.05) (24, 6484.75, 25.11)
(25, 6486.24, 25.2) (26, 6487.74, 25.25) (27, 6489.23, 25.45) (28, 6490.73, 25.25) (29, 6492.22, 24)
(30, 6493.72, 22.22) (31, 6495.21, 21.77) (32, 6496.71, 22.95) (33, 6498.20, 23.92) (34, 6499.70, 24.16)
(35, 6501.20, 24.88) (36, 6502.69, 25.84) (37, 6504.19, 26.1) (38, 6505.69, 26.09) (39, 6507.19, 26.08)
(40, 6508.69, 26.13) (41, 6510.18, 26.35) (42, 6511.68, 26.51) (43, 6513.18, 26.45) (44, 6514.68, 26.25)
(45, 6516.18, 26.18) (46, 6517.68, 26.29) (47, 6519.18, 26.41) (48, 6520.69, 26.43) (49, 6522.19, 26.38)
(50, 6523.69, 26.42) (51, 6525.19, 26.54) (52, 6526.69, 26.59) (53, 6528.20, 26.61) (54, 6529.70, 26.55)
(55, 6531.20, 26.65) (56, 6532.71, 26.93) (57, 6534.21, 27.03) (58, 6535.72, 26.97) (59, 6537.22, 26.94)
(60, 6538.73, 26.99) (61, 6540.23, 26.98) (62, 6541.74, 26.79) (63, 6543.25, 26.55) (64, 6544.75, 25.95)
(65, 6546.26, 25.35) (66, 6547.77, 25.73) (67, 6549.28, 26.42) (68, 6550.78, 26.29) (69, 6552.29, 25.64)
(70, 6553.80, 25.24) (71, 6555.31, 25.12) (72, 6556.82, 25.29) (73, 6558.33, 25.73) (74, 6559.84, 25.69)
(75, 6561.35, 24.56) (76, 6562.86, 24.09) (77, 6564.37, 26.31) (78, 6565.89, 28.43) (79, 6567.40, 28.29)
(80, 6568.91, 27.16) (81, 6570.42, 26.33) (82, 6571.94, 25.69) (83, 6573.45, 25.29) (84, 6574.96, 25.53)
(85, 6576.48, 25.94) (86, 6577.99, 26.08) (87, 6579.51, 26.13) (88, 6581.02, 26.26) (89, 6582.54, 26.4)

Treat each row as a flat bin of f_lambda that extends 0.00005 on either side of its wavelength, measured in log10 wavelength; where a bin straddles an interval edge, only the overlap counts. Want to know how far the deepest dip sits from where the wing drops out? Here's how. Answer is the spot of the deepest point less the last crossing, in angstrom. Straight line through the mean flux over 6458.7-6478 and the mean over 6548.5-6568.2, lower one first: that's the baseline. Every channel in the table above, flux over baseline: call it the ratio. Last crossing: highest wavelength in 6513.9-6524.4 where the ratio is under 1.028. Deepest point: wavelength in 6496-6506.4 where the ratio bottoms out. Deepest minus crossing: -19.5 angstrom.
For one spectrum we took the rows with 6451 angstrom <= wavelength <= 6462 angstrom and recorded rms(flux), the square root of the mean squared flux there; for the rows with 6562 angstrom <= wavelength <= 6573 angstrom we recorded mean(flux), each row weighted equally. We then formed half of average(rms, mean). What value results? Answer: 12.9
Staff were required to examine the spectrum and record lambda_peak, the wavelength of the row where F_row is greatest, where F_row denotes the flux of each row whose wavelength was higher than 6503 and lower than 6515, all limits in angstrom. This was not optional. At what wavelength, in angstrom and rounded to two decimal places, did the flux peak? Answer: 6511.68 angstrom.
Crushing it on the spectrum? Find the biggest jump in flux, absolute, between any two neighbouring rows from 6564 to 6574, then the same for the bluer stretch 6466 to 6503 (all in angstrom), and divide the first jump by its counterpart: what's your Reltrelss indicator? 1.2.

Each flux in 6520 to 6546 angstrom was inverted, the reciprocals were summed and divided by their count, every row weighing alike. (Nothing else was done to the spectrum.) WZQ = 0.0375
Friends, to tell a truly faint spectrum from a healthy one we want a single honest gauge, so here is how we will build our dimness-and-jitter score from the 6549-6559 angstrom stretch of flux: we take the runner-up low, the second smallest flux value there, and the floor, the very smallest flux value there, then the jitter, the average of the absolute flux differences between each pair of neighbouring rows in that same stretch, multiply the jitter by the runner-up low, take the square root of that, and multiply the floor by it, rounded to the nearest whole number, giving 71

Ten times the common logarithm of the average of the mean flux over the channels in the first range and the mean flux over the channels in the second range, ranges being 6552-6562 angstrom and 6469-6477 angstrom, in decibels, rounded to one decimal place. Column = 14.0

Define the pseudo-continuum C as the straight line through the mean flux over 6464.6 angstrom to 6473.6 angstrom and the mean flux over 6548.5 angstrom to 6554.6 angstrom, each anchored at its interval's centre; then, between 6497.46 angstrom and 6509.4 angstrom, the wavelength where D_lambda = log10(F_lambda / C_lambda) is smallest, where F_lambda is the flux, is 6498.20 angstrom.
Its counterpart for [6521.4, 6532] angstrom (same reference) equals 6522.19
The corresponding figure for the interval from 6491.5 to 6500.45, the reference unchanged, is 6495.21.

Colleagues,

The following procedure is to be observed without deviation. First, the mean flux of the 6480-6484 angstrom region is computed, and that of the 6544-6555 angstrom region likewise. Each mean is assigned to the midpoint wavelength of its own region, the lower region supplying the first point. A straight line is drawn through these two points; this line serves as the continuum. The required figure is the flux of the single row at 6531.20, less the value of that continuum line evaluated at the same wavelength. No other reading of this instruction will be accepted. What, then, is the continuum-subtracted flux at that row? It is 1.0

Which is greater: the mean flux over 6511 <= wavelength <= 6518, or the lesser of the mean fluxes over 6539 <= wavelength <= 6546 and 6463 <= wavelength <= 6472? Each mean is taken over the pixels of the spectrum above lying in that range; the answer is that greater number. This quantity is 26.3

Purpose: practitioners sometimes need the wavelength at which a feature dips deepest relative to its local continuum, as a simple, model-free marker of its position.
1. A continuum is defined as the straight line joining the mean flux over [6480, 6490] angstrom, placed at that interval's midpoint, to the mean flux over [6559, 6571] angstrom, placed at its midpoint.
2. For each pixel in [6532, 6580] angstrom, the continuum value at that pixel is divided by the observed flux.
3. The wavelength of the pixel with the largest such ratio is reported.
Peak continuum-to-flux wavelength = 6562.86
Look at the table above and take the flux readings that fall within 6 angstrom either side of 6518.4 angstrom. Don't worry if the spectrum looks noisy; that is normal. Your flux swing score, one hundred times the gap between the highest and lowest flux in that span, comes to 27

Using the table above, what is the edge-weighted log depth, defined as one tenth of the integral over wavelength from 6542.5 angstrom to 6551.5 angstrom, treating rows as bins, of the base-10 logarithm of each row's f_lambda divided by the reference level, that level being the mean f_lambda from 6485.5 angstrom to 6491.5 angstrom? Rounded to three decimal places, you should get 0.012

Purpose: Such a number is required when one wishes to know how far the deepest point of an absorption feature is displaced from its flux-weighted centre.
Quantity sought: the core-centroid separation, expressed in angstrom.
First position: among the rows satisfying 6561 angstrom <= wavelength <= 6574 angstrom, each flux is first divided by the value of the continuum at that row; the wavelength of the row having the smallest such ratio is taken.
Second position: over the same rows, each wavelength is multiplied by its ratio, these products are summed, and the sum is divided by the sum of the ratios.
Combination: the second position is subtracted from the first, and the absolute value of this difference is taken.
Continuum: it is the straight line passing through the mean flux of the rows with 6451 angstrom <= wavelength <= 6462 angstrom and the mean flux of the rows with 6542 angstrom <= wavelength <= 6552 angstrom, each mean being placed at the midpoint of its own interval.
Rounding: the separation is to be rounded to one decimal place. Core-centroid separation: 4.6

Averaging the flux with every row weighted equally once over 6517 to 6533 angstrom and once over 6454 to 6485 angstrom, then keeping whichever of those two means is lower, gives 25.2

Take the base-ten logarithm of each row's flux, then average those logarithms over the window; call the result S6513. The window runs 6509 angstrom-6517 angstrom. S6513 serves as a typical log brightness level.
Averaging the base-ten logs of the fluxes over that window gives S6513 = 1.42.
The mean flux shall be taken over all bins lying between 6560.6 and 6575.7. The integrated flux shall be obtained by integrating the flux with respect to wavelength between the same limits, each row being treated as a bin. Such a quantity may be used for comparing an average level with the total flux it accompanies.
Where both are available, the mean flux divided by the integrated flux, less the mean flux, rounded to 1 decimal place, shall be -26.1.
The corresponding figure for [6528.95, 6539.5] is -26.8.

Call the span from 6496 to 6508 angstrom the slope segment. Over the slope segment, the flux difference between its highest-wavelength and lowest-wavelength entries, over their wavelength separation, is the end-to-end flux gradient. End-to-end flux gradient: 0.30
